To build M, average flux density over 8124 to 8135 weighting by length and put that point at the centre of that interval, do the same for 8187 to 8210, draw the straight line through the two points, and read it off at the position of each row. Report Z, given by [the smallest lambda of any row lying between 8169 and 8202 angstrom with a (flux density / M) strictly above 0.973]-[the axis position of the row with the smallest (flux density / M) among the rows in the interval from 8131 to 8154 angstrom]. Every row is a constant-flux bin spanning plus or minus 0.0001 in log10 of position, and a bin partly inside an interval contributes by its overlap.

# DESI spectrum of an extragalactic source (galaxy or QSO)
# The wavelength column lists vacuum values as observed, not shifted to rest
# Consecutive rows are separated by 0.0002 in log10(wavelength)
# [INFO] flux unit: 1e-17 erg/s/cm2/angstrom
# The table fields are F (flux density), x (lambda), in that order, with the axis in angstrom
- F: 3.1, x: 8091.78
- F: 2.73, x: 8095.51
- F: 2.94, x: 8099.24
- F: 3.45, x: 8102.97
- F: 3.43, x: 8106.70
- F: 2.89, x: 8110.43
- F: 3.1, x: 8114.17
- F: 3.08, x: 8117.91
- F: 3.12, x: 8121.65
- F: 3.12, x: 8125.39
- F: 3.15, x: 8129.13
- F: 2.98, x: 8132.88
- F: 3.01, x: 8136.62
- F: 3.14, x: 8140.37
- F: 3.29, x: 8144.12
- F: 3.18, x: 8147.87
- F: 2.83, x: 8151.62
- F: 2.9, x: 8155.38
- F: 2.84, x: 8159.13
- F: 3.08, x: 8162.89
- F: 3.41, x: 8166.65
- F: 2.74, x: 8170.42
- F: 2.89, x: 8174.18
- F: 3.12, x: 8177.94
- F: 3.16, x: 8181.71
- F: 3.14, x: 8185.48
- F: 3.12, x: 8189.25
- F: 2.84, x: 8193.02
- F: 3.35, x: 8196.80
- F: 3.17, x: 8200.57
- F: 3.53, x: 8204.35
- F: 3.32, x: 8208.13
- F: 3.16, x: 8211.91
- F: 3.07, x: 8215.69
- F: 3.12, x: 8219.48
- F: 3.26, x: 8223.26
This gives 26.3 angstrom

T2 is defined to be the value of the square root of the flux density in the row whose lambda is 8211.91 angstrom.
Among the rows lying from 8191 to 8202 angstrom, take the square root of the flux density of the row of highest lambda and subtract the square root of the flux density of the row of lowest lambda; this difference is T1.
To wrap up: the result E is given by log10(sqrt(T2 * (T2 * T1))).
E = -0.26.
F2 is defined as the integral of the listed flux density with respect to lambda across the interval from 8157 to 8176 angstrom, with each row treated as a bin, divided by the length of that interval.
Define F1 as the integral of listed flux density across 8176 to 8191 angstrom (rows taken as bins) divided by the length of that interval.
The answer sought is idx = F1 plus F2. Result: 6.13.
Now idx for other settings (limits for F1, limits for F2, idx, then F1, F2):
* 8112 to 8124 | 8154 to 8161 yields 5.96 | 3.09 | 2.87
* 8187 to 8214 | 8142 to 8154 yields 6.30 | 3.21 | 3.09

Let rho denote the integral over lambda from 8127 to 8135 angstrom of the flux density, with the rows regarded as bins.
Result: 25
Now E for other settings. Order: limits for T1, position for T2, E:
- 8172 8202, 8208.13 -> -0.29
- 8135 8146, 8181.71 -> -0.30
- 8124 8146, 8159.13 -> -0.44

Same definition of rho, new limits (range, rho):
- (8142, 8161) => 57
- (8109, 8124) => 46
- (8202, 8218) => 52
